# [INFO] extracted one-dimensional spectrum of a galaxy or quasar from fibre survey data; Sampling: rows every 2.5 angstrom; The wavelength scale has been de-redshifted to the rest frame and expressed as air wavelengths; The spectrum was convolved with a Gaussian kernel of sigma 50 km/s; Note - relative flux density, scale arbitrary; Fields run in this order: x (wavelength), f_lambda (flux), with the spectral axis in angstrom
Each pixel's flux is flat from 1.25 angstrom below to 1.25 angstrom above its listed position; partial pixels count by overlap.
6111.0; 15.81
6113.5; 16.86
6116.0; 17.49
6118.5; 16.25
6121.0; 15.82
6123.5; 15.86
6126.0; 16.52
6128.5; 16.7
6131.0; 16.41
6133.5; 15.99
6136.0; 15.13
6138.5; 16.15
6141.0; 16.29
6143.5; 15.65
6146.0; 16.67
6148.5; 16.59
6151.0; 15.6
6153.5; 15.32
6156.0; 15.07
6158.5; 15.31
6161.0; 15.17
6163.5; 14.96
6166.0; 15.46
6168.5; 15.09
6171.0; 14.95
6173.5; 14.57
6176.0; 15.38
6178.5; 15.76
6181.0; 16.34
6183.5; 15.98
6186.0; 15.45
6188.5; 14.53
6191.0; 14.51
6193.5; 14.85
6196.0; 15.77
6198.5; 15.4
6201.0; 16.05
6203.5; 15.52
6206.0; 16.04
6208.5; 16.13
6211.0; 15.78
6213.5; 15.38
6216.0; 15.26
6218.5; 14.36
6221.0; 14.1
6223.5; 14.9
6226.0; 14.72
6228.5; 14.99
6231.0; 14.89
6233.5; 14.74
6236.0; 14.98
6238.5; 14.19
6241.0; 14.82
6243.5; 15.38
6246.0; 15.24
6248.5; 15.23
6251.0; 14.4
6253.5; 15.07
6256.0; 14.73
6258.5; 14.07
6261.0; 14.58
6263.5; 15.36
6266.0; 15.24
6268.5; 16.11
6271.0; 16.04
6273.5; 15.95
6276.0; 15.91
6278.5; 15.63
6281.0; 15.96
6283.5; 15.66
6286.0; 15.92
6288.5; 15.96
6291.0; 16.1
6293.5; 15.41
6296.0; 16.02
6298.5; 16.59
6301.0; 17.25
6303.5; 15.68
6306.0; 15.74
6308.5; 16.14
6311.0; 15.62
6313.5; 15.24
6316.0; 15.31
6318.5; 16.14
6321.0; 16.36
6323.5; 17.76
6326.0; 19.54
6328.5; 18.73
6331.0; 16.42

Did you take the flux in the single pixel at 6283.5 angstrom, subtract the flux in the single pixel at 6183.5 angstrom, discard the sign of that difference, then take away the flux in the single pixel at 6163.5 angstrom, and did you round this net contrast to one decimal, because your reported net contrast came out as -14.6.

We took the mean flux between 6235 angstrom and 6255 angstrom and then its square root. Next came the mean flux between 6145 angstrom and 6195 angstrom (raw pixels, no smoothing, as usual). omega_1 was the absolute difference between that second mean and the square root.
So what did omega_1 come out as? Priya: 11.5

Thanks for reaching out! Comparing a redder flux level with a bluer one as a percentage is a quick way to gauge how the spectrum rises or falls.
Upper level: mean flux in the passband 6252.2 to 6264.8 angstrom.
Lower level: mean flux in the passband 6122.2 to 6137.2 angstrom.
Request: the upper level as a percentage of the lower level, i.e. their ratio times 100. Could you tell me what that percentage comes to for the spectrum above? 92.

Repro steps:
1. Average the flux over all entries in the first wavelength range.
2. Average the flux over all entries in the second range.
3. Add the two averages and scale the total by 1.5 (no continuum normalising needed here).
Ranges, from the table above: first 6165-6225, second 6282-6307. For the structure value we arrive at 47.0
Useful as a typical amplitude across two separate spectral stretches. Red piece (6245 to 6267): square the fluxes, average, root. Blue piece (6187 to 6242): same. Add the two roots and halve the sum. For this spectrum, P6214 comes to 15.0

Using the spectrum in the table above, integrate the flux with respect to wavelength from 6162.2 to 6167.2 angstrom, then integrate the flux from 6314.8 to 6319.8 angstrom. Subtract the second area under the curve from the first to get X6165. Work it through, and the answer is -2.6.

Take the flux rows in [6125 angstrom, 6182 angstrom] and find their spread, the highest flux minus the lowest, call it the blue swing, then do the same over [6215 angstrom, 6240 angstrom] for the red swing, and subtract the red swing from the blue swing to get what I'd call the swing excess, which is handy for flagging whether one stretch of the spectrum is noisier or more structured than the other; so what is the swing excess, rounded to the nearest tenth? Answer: 1.0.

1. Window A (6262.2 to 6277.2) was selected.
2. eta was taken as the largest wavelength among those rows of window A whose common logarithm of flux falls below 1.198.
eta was 6266.0 angstrom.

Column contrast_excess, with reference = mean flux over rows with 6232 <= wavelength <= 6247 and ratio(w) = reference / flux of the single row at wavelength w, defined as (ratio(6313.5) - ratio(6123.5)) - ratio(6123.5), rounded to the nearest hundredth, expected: -0.90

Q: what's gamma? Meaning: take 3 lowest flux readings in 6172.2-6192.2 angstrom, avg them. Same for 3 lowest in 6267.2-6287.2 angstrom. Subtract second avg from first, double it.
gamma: -2.4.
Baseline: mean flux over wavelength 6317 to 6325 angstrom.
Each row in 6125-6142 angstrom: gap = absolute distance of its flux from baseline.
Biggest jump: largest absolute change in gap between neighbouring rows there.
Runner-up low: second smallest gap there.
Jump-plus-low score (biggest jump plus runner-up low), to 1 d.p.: 1.3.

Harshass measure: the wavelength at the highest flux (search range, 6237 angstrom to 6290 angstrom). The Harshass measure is 6268.5 angstrom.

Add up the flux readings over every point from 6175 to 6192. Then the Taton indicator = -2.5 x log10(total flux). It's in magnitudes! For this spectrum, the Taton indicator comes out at -5.08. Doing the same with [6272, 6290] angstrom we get -5.11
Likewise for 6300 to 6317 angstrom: -5.11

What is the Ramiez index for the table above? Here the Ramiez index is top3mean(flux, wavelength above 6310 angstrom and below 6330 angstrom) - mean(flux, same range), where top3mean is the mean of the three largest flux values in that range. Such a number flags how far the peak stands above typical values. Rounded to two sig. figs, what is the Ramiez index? 1.8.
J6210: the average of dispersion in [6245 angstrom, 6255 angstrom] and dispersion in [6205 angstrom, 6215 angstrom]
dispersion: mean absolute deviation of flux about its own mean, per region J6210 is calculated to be 0.27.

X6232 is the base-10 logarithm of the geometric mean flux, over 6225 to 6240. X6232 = 1.17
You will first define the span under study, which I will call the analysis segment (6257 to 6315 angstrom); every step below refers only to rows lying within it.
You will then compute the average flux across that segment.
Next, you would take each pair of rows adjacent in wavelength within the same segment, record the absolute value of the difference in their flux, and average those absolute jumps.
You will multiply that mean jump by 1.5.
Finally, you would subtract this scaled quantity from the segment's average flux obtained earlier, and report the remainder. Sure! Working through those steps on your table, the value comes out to 15.1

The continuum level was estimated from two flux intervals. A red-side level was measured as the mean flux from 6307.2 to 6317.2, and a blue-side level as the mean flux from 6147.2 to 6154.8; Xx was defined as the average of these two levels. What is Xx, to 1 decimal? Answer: 15.7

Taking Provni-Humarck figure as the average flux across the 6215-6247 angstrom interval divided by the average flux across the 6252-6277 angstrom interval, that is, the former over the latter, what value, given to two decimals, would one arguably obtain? 0.97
